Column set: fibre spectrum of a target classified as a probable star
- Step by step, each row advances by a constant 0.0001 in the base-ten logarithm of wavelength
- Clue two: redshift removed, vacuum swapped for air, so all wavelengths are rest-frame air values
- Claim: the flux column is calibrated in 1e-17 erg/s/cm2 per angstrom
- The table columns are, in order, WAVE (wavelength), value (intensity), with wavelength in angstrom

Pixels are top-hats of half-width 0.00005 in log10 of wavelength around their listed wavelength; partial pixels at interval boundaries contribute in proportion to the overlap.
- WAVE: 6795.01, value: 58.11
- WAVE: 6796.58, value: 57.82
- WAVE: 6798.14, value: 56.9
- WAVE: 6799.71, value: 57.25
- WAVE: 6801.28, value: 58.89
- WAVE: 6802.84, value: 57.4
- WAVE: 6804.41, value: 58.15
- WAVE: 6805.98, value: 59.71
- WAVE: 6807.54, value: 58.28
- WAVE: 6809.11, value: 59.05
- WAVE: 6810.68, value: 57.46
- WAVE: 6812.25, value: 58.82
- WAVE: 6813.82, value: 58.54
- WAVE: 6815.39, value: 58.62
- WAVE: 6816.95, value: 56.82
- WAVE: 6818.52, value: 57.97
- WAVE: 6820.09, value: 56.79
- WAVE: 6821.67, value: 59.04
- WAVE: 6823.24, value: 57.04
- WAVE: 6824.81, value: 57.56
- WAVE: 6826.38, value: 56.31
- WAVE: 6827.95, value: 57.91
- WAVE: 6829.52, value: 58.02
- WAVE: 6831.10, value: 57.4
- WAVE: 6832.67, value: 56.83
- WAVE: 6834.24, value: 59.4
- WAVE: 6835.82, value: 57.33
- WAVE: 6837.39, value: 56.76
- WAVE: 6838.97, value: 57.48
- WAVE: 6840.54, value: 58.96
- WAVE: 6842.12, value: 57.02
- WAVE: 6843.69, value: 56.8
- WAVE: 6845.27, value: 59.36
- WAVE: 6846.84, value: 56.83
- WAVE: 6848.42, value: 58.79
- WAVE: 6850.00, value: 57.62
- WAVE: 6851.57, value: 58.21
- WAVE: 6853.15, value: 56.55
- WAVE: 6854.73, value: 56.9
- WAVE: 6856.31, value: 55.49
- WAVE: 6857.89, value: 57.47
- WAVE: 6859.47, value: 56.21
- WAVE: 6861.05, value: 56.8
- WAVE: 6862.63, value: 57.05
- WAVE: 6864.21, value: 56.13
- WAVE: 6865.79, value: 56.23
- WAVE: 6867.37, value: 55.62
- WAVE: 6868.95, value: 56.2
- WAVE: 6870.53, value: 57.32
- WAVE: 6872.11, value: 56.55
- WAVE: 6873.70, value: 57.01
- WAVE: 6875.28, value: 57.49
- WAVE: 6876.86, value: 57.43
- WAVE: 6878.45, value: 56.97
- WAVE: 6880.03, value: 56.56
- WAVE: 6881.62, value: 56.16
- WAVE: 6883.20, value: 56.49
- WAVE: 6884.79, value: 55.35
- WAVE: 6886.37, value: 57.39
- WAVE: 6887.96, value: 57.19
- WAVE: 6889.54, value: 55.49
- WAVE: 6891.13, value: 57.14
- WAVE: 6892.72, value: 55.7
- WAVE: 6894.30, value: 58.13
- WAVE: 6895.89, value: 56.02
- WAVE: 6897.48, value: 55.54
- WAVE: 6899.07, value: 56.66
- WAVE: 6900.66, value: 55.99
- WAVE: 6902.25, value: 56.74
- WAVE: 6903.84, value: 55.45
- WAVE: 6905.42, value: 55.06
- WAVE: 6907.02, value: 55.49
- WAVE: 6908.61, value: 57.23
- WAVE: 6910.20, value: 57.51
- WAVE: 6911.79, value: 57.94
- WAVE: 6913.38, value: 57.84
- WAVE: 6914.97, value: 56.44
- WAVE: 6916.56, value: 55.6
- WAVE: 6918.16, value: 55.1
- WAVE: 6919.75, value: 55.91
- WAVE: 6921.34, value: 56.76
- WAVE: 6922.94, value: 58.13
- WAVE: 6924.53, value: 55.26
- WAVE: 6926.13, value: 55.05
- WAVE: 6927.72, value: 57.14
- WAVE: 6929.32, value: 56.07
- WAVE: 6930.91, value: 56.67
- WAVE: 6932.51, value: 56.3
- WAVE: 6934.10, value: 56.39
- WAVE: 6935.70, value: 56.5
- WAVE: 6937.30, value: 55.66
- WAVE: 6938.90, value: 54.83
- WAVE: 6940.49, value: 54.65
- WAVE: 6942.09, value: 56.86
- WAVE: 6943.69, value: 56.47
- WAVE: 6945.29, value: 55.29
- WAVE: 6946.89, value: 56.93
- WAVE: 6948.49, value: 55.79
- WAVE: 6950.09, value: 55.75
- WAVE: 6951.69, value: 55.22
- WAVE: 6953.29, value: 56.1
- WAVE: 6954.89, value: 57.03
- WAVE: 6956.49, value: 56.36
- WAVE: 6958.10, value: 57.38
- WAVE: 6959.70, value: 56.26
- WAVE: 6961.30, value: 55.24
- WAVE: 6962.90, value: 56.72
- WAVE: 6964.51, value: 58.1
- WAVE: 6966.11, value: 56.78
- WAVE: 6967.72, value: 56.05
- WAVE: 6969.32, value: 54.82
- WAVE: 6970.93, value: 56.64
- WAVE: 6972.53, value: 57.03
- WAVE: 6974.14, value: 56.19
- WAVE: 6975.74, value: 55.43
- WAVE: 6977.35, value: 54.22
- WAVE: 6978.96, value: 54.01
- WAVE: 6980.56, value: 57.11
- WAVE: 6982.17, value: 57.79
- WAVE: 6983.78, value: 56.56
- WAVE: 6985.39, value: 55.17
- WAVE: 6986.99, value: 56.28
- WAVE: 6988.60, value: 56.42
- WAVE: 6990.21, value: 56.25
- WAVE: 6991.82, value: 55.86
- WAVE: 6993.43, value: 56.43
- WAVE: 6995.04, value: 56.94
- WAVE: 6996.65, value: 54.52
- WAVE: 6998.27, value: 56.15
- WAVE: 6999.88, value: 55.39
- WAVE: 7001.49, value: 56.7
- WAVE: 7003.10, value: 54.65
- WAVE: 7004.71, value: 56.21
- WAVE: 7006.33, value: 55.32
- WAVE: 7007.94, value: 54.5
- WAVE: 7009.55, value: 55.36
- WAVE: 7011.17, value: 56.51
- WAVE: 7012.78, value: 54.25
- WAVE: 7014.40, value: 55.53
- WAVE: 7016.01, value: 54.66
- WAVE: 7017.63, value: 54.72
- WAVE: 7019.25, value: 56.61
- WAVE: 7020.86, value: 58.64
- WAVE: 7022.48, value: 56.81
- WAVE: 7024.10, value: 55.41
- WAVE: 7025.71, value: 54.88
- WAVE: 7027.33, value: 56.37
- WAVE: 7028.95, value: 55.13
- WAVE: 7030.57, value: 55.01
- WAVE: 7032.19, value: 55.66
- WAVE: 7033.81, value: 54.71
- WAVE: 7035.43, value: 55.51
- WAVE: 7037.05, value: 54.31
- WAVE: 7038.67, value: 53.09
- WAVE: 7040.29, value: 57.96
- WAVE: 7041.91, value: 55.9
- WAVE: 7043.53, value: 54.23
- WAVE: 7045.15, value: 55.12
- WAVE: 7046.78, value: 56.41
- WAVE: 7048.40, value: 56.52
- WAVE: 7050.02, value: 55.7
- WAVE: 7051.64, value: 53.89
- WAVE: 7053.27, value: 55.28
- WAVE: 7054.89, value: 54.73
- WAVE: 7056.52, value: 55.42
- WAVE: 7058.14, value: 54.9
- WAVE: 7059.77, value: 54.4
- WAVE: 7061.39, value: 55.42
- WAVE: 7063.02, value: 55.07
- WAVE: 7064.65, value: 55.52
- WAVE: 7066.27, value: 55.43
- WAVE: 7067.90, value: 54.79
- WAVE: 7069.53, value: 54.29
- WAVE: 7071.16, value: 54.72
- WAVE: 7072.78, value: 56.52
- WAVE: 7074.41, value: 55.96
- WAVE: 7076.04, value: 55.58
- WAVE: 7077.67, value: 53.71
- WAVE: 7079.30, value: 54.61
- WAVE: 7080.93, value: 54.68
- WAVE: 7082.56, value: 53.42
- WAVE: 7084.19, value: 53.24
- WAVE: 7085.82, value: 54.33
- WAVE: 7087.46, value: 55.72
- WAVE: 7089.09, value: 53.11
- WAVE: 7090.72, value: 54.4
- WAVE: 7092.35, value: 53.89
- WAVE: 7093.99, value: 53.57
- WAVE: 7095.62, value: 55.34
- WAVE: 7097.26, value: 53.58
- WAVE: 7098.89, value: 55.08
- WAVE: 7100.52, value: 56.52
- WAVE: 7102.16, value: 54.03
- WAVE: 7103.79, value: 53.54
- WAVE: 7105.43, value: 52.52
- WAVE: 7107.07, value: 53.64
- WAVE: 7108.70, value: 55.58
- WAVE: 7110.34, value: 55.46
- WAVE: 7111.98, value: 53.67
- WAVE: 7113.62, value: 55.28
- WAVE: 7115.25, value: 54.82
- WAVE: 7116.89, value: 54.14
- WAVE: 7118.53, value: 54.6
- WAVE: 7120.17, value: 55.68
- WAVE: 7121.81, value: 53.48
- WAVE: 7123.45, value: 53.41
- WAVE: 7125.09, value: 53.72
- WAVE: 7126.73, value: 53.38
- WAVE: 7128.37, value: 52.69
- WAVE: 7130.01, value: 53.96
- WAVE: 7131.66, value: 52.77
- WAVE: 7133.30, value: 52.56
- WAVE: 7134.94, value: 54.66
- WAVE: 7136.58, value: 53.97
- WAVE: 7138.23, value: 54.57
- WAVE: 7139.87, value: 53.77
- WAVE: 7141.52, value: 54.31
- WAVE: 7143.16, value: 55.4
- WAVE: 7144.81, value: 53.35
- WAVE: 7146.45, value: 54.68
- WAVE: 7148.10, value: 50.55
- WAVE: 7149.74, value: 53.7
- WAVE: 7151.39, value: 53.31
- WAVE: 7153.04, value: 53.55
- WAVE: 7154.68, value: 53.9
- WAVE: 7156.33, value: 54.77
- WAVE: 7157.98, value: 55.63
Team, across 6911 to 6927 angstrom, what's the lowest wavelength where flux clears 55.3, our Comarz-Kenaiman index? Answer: 6911.79 angstrom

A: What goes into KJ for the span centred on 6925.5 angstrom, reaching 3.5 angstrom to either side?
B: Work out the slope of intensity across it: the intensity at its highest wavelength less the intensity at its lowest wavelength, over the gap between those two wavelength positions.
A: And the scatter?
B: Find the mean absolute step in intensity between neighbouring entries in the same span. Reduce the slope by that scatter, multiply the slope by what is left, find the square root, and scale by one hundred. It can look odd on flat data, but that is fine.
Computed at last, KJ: 63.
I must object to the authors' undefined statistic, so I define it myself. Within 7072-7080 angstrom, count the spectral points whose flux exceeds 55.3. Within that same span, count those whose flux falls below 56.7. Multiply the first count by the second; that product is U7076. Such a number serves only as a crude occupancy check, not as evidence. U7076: 15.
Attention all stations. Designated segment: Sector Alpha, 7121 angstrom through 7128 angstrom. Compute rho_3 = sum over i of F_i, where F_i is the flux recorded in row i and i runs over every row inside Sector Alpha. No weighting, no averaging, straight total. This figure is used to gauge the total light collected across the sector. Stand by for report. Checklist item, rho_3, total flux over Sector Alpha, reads 214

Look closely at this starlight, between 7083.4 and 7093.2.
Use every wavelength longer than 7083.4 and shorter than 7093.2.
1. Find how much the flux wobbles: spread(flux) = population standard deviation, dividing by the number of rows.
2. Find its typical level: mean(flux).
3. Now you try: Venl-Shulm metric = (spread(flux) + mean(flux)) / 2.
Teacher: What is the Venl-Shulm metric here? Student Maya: 27.5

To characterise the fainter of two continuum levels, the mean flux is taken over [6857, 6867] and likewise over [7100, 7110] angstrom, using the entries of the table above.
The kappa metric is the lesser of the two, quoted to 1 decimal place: 54.3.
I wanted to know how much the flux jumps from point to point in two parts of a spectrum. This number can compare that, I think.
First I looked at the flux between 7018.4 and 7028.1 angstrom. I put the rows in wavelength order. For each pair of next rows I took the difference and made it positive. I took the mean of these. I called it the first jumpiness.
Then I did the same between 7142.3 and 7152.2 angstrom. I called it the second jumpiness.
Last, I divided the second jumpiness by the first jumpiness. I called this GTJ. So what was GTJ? 1.5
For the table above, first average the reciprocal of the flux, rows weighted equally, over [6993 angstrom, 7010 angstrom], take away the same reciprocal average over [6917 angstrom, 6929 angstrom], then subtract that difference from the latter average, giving 0.0176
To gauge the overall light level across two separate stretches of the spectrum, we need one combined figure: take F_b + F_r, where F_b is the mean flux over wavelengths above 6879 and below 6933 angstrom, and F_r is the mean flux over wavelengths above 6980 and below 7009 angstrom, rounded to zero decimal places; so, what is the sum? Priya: 112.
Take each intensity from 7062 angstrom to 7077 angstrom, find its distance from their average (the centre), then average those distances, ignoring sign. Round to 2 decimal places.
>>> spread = 0.54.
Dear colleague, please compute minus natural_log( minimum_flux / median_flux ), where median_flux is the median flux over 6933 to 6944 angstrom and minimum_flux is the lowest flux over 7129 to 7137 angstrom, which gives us 0.070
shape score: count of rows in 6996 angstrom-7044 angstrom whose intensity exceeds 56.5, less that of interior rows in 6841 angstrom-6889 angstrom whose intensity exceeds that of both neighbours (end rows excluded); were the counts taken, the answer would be -5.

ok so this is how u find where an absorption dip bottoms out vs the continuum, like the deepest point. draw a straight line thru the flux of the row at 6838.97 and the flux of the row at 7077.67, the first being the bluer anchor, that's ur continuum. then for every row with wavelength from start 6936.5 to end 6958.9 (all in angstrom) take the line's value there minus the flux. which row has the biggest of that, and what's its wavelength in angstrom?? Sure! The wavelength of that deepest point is 6940.49 angstrom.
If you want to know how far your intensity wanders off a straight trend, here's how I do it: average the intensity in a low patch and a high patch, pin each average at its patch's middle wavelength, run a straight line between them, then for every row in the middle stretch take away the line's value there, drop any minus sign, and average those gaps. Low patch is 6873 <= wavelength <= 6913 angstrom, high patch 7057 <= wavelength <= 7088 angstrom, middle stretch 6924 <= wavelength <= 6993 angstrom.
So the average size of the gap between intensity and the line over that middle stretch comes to 0.79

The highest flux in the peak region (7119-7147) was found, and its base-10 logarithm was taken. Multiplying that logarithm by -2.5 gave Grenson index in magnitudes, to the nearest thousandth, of -4.364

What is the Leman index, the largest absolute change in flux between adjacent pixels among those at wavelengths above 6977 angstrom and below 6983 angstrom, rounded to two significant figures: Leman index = 3.1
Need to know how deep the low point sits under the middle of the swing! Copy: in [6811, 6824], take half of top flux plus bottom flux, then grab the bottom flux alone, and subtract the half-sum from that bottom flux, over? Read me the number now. -1.1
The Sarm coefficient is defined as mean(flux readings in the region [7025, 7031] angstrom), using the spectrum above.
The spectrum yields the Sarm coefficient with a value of 55.3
